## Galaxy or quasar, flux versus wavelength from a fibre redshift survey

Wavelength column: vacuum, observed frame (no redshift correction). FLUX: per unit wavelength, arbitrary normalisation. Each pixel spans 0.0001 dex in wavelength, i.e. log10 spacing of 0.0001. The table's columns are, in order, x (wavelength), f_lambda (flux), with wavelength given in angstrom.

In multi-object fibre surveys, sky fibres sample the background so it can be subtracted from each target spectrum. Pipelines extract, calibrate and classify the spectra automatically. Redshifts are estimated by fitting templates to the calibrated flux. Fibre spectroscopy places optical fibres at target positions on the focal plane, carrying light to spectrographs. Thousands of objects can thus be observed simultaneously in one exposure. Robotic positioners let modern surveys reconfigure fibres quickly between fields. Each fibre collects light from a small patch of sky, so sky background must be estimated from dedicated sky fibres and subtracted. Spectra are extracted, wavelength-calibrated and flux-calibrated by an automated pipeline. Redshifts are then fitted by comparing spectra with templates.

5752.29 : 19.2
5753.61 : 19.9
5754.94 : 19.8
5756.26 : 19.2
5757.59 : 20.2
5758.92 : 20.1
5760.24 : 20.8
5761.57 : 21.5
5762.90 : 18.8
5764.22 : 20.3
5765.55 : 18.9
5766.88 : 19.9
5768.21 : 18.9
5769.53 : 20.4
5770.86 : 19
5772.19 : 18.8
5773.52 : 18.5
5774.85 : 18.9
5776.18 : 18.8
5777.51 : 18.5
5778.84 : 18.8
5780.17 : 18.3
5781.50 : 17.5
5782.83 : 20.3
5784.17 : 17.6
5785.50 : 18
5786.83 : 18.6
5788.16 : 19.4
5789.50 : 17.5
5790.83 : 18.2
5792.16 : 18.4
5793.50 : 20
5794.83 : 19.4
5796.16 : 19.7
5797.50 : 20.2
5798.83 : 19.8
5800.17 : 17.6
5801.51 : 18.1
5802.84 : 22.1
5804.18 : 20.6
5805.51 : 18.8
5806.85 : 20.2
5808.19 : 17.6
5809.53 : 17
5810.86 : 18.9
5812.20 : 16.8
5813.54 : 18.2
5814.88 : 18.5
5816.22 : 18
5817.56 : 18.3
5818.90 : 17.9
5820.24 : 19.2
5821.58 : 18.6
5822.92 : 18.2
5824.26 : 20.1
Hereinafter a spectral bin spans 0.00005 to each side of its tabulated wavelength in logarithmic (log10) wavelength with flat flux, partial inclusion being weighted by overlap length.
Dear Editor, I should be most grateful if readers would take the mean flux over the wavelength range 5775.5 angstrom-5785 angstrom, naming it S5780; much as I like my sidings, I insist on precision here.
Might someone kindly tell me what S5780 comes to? 18.5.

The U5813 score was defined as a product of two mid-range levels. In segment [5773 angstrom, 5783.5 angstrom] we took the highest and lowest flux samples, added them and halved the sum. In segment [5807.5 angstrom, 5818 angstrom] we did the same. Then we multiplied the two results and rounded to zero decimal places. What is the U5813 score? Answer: 337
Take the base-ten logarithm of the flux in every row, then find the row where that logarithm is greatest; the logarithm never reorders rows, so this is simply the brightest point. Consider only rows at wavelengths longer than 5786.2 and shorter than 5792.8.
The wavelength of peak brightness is 5788.16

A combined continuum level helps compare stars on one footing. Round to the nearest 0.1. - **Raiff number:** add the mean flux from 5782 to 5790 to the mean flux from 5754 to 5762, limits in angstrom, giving 38.8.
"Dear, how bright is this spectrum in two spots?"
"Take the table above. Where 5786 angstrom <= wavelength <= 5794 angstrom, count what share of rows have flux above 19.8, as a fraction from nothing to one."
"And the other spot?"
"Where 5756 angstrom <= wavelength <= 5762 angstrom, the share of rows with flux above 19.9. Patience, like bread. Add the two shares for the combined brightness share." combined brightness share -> 1.0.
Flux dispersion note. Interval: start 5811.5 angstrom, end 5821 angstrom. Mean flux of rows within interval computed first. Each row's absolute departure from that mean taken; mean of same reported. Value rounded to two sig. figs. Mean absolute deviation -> 0.48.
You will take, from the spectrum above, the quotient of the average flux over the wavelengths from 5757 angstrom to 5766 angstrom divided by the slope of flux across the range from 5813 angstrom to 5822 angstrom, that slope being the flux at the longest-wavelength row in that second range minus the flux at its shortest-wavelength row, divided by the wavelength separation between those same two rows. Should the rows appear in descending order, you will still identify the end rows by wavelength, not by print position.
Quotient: 404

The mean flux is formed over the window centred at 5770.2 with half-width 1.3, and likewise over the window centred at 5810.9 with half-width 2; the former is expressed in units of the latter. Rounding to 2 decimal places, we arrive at 1.12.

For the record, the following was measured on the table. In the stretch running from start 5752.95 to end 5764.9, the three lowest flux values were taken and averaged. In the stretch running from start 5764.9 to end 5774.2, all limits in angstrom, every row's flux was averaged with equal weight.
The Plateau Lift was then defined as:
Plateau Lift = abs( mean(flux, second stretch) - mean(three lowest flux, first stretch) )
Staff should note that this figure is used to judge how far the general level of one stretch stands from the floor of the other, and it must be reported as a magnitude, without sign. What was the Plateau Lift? 0.1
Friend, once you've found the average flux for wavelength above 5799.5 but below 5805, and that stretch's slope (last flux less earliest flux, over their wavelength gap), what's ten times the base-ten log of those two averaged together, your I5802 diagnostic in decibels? 10.07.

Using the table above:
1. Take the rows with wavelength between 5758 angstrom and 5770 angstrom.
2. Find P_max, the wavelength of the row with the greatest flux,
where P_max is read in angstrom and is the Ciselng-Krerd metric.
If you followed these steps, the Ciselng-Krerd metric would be 5761.57 angstrom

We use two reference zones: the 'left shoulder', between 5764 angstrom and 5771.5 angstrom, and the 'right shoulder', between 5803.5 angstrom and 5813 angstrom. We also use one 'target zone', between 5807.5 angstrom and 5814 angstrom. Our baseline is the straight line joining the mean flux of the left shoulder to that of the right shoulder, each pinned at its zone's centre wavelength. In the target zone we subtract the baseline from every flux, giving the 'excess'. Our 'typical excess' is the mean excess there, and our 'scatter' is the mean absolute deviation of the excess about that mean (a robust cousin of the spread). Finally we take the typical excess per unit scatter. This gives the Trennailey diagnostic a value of -1.1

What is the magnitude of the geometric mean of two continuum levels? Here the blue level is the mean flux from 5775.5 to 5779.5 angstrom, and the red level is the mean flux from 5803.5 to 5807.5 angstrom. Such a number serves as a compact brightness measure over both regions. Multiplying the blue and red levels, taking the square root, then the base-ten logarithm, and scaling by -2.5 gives -3.21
